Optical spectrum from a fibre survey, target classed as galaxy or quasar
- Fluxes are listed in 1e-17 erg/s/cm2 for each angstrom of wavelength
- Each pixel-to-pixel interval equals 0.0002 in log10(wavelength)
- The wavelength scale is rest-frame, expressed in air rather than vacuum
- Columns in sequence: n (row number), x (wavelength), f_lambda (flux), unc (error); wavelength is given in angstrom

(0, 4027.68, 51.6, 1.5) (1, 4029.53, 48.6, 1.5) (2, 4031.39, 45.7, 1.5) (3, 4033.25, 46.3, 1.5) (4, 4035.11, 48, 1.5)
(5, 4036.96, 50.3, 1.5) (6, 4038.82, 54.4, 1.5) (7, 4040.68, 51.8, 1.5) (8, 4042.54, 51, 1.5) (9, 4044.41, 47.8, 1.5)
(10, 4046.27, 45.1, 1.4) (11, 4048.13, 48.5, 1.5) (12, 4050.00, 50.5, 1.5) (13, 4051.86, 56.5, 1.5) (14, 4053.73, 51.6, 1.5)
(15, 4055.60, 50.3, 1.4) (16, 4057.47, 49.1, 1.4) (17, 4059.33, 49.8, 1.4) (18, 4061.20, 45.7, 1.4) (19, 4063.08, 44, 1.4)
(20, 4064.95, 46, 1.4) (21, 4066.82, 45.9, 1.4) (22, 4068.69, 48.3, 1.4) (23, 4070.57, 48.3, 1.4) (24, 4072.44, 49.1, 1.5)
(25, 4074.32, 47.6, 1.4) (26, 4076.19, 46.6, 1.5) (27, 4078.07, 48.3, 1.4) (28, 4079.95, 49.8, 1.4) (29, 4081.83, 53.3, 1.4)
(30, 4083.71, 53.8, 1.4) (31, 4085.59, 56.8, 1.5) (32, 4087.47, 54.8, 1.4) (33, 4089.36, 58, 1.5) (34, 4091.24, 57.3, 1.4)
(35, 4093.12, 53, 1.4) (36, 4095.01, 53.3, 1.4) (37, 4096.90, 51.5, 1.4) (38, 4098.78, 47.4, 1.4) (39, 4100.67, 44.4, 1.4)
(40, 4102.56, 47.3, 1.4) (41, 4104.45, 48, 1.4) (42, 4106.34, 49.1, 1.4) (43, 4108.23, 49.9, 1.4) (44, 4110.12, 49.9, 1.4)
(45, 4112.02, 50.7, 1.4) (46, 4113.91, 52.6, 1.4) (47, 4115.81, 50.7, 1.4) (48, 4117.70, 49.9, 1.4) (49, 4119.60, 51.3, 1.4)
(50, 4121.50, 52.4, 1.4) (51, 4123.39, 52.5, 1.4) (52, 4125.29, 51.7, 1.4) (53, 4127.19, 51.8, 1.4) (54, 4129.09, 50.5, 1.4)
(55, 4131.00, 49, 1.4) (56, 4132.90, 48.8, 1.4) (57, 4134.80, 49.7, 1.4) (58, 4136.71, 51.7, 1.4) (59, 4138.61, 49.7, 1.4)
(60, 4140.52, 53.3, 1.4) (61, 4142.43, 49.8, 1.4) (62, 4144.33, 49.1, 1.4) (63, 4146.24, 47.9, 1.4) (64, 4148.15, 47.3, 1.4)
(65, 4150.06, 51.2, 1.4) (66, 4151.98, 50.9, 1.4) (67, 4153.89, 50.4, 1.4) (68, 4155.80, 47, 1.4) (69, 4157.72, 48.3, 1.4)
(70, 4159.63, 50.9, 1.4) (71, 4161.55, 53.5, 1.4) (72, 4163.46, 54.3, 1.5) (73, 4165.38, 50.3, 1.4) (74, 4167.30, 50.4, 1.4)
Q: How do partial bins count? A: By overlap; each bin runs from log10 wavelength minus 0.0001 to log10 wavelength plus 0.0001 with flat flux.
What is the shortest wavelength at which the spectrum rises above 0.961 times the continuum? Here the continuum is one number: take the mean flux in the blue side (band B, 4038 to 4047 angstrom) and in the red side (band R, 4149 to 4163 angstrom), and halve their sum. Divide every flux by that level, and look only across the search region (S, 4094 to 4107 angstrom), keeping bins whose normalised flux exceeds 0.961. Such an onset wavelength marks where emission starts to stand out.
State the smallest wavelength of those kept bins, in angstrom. 4095.01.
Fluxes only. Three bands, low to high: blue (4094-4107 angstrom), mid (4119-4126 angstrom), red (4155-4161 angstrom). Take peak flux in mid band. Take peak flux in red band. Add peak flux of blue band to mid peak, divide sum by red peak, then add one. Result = 3.08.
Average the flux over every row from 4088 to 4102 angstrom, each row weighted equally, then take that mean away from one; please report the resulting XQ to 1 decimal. -51.1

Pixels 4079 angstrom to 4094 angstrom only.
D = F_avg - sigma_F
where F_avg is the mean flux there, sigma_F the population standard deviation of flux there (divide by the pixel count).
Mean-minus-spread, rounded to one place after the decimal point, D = 52.1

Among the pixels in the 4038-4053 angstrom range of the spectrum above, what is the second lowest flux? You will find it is 47.8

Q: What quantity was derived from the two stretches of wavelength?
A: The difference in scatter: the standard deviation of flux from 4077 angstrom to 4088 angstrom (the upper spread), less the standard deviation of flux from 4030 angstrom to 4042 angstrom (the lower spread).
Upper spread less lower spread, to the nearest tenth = -0.2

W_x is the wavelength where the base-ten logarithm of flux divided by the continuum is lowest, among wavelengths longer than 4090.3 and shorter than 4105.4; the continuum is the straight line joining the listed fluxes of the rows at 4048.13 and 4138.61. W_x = 4100.67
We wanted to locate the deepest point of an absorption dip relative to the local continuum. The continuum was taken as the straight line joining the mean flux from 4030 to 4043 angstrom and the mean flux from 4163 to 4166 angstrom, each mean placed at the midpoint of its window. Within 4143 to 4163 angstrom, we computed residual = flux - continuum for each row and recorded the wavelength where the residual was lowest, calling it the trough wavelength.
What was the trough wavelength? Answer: 4155.80 angstrom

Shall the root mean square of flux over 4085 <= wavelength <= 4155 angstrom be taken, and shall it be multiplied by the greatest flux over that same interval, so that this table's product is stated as 2957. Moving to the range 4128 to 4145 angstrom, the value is 2675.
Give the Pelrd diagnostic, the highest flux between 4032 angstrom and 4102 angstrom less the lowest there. 14.0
